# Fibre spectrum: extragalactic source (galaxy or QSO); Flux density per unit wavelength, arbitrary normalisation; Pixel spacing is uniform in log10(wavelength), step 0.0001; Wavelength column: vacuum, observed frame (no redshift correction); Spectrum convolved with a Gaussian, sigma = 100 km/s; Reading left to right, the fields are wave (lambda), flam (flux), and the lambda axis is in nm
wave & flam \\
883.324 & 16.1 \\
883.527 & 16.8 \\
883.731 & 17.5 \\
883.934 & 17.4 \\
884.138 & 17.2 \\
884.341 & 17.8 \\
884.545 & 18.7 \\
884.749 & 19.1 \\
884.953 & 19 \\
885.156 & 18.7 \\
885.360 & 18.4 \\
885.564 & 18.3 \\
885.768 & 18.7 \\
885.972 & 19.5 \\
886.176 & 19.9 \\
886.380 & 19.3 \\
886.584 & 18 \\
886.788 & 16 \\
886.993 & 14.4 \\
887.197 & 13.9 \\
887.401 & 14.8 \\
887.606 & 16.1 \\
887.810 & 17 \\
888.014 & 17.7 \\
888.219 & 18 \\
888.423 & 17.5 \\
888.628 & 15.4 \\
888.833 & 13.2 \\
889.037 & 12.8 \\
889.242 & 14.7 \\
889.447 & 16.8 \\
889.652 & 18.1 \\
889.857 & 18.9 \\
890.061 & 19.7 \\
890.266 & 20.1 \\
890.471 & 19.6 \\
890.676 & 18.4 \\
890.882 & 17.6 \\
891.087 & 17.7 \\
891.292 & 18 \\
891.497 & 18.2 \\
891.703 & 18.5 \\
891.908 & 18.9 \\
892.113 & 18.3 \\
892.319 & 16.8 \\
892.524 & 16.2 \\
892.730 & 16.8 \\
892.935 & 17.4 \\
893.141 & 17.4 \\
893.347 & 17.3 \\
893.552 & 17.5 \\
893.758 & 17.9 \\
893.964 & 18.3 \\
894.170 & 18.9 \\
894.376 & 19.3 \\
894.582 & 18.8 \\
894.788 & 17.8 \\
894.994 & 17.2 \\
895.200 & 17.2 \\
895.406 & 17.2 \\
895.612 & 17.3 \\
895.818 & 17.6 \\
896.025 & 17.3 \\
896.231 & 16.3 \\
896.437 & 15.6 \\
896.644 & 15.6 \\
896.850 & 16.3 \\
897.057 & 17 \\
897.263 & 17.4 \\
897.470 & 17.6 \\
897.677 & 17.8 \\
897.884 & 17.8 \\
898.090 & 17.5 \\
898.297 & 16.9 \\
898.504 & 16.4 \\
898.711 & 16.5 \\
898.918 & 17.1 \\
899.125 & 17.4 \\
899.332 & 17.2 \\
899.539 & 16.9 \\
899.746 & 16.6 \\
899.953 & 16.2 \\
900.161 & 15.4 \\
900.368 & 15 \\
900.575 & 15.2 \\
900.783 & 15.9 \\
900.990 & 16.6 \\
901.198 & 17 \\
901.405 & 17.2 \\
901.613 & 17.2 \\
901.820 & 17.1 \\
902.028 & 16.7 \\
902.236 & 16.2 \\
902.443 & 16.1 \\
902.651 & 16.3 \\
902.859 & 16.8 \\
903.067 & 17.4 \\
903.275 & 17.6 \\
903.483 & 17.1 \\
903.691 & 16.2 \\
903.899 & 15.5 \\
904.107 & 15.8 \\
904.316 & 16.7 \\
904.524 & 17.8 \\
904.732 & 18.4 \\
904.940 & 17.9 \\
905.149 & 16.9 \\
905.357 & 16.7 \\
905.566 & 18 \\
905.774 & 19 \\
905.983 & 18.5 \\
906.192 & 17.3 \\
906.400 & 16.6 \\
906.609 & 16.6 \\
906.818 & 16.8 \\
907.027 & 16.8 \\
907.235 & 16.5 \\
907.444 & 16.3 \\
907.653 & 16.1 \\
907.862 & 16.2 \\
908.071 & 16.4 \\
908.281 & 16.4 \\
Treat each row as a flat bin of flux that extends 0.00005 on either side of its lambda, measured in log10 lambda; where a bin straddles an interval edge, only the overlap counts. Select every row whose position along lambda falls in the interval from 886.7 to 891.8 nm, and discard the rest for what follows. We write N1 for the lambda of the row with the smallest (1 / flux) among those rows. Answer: 890.266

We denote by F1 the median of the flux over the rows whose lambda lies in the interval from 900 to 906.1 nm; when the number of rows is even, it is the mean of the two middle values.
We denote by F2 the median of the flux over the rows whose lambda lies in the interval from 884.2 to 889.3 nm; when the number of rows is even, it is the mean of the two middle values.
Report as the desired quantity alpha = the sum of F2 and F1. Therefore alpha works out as 34.6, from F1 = 16.8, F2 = 17.8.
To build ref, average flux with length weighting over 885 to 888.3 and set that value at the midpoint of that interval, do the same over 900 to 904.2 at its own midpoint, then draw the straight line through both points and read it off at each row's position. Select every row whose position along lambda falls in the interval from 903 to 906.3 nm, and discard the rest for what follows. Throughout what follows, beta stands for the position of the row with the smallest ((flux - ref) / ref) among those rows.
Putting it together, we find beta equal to 903.899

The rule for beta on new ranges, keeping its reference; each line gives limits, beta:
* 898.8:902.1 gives 900.368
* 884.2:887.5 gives 887.197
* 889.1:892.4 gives 889.242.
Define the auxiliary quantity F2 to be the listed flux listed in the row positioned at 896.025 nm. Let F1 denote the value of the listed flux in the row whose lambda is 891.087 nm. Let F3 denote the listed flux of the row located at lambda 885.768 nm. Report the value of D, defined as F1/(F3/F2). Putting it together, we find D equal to 16.4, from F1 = 17.7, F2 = 17.3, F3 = 18.7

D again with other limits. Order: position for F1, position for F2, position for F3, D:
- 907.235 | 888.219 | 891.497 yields 16.3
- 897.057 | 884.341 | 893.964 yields 16.5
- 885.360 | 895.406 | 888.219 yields 17.6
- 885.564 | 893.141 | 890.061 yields 16.2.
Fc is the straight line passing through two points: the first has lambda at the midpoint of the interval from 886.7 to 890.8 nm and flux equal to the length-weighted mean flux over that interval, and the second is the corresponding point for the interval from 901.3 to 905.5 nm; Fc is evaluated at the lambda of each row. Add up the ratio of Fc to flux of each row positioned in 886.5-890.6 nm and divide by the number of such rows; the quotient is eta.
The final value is 1.02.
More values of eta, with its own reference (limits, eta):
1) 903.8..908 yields 1.00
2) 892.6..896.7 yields 0.96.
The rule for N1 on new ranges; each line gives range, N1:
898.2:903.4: 903.275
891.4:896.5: 894.376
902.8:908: 905.774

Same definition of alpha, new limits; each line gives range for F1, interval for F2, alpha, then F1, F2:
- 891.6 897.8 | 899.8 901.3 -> 33.3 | 17.4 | 15.9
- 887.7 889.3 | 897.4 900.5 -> 33.1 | 16.2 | 16.9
